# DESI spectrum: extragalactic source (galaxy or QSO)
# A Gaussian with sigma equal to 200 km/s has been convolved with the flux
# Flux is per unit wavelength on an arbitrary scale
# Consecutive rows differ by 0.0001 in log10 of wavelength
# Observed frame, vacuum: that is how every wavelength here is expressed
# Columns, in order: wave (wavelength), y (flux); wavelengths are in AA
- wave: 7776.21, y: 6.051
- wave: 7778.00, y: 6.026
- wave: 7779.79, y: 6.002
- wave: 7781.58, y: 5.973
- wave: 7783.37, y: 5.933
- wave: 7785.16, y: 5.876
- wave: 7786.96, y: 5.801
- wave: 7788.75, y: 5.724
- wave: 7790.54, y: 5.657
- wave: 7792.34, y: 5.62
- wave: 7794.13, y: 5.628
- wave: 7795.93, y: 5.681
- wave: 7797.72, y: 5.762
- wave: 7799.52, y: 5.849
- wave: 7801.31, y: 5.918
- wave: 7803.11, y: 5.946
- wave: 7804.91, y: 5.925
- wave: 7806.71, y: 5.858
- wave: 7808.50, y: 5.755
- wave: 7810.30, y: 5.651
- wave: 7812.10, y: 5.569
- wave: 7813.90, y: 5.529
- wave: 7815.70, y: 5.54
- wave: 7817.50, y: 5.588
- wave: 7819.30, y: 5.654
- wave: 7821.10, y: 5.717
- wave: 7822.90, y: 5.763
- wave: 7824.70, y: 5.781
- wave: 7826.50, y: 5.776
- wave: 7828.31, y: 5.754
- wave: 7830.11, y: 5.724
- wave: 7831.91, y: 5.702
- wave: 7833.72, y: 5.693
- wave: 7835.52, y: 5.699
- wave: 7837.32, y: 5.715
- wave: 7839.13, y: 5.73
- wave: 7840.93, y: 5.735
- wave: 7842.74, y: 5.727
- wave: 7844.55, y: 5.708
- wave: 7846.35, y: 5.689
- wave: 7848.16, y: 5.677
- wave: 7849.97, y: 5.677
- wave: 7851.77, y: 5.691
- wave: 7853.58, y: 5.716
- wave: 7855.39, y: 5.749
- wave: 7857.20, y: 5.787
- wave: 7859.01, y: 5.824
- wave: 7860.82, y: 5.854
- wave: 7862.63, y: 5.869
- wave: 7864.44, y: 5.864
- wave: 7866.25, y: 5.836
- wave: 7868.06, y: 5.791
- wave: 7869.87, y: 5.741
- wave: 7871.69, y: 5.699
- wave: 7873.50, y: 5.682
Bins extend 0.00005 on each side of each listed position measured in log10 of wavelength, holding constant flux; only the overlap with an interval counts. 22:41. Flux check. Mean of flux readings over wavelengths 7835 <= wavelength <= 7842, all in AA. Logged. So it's 5.72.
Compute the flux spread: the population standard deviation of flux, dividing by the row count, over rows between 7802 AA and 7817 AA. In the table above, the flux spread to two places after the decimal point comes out 0.16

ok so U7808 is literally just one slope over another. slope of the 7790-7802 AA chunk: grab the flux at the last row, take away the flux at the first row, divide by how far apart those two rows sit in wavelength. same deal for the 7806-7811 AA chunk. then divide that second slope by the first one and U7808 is -2.4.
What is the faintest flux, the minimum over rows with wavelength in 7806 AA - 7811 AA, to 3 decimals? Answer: 5.651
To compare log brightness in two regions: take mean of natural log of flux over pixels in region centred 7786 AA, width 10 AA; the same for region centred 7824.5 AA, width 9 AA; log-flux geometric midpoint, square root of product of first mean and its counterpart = 1.76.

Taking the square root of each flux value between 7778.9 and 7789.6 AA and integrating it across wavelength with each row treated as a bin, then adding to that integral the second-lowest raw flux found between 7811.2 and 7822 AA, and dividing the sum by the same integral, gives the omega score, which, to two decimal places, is 1.21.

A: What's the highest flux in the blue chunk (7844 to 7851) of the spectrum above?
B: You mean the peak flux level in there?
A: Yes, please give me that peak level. 5.708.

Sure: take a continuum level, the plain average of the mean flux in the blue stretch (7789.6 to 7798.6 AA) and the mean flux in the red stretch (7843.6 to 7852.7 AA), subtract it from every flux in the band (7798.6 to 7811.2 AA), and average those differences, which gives 0.16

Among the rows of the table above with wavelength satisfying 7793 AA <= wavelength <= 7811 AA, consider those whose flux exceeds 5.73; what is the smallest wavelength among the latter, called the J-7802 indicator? 7797.72 AA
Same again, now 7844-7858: 7855.39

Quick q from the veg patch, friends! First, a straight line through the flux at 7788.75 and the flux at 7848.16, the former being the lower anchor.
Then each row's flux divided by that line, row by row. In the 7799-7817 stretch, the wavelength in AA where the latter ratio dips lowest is 7813.90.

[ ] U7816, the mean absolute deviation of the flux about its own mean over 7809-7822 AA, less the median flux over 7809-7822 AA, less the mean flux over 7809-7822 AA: -11.1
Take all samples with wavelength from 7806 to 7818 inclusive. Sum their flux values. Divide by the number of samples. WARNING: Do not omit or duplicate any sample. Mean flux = 5.641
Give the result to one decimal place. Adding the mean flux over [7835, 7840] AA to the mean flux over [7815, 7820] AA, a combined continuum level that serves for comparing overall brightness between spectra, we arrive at 11.3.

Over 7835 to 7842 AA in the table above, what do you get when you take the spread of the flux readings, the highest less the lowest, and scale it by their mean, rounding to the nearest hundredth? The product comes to 0.21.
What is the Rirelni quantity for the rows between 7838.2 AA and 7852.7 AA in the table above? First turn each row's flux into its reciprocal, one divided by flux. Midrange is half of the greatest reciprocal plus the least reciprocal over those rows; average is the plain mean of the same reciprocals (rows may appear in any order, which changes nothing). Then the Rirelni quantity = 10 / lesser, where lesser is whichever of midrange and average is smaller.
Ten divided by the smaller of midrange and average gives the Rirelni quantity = 57.1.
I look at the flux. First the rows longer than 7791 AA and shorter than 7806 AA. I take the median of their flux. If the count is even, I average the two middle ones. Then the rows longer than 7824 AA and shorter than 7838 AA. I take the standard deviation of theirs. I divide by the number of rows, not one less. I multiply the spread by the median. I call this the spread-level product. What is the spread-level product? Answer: 0.19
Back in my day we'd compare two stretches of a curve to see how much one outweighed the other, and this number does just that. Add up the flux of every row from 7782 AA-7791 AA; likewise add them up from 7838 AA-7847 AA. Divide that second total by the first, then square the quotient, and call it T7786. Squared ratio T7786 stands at 0.97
